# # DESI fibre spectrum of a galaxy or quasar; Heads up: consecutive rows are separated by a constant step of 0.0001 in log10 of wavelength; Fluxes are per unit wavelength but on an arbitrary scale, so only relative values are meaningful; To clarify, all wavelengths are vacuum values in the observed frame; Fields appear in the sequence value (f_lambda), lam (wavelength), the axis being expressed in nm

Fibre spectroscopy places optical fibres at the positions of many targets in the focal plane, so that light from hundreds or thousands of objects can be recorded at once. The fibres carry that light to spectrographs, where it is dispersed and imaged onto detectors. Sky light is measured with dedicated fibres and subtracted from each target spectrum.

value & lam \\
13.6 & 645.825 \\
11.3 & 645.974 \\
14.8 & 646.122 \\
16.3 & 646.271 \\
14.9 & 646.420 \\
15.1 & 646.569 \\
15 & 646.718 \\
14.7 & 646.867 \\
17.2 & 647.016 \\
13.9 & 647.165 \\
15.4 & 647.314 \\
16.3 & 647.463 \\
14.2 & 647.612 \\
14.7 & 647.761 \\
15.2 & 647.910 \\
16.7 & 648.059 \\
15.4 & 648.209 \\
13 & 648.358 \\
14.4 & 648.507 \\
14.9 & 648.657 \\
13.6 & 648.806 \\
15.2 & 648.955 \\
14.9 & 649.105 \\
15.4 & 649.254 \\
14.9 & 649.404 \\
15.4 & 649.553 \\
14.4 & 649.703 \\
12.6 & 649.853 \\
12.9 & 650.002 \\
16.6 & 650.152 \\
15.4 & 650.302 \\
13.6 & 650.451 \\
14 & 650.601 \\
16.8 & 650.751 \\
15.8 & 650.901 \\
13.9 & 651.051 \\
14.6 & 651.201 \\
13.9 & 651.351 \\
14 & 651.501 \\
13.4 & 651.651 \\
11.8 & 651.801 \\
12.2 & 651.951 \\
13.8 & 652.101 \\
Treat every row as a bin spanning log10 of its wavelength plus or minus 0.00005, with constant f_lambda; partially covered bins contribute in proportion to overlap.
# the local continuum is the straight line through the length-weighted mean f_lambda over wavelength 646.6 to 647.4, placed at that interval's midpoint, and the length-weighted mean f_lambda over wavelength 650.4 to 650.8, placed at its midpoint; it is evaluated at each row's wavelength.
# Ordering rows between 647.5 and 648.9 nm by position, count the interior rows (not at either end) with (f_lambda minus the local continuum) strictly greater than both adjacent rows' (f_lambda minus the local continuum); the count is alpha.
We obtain 2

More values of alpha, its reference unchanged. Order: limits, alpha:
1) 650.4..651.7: 3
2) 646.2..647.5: 2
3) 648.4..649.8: 4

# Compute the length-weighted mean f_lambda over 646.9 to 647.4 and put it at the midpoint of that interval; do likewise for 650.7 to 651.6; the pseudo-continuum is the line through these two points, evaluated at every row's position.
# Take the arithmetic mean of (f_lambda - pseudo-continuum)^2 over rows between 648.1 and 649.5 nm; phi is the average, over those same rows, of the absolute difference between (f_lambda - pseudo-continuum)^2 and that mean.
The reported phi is 1.24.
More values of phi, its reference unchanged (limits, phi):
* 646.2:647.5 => 0.79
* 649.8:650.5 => 1.60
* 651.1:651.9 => 2.33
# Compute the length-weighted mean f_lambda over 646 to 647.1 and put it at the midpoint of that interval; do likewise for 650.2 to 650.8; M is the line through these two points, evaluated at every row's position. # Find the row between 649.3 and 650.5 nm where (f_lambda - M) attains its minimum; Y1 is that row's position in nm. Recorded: 649.853 nm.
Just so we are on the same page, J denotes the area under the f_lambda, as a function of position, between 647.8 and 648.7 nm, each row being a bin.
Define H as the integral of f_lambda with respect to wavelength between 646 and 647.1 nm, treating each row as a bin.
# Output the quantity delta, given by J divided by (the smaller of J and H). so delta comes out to 1.0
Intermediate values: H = 16.8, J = 13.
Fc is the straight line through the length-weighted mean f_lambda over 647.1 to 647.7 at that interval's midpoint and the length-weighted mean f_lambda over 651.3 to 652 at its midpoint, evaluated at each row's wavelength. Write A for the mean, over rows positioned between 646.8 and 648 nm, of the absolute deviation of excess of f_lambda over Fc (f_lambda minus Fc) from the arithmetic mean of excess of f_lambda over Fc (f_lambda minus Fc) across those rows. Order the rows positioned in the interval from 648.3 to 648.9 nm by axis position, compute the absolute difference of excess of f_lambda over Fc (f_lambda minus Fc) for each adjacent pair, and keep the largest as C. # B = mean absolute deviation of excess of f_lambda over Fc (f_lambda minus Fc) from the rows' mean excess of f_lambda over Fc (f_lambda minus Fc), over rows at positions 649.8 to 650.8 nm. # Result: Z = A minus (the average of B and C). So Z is -0.6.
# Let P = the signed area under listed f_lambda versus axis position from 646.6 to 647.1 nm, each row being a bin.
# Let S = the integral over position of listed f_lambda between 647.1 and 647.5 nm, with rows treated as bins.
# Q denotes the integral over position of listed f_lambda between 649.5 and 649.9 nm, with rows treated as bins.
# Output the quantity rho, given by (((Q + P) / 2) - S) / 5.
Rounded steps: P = 7.8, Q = 5.66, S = 6.05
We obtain 0.13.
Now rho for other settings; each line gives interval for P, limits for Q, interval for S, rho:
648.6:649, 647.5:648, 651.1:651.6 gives -0.08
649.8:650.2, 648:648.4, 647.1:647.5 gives -0.05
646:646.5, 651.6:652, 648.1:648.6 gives -0.20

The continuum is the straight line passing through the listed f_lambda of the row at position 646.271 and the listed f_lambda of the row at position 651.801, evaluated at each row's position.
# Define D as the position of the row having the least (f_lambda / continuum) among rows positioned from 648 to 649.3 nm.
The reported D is 648.358 nm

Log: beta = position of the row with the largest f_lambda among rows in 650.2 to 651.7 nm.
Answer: 650.751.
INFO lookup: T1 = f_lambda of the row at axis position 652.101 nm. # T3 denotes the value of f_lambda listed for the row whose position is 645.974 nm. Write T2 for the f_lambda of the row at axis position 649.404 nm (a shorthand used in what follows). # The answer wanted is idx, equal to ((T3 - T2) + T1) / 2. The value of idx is 5.1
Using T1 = 13.8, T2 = 14.9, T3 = 11.3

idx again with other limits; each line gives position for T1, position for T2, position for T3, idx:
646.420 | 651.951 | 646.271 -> 9.5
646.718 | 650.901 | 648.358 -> 6.1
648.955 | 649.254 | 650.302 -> 7.6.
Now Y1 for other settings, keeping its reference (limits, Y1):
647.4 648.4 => 648.358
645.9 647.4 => 645.974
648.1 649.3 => 648.358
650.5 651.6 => 651.051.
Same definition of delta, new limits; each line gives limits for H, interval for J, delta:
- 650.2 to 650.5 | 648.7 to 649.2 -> 1.7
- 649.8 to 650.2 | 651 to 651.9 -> 2.2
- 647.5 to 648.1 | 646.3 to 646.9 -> 1.0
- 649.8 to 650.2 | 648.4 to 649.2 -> 2.1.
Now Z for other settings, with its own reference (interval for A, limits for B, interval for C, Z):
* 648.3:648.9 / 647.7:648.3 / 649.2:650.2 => -1.5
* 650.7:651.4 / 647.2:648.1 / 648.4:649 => -0.2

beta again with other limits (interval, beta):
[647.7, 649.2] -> 648.059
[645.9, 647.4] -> 647.016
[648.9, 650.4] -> 650.152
